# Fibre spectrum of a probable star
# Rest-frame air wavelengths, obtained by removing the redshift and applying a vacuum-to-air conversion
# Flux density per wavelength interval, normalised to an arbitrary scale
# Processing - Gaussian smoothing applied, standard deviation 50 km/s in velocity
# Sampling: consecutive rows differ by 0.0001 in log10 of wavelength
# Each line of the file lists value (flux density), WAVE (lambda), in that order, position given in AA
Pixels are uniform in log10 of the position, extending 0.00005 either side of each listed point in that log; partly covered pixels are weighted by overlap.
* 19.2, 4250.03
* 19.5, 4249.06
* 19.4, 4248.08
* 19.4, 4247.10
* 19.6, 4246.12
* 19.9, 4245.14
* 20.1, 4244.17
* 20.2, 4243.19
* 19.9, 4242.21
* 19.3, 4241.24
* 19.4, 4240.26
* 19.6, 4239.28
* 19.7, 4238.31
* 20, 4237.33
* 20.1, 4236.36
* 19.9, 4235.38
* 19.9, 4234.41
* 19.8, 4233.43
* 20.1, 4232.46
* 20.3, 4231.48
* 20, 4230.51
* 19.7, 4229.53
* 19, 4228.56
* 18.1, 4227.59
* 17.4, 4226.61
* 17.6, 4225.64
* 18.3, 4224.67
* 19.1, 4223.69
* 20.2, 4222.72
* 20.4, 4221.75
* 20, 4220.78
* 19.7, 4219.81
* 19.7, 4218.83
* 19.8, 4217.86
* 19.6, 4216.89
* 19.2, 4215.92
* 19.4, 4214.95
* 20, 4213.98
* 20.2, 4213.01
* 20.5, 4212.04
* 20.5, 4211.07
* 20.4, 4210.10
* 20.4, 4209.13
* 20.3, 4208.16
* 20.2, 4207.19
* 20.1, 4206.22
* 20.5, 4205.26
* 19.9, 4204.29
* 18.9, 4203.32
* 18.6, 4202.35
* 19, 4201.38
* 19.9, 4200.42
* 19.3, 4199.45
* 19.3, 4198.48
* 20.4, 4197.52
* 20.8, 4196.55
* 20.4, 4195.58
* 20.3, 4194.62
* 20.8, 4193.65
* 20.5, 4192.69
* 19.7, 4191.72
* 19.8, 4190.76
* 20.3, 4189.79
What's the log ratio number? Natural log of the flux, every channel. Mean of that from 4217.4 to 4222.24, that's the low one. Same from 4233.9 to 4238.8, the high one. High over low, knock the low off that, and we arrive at -1.99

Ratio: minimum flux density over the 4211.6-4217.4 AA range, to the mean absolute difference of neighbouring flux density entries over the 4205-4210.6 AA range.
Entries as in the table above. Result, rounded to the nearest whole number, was 137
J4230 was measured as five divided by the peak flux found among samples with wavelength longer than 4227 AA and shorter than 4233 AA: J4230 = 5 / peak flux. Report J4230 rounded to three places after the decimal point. 0.246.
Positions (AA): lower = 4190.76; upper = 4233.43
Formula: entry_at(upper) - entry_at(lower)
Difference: 0.0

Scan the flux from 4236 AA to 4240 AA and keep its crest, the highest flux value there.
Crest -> 20.1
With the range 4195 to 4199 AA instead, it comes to 20.8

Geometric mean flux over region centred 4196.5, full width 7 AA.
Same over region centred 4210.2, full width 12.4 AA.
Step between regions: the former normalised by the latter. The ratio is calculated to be 1.003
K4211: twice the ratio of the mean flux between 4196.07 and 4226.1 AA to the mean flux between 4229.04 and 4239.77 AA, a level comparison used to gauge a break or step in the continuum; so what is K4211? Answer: 1.98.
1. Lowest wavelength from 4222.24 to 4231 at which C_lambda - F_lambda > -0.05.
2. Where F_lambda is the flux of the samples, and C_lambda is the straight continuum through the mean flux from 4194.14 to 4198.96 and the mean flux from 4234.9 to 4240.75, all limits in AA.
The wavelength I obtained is 4223.69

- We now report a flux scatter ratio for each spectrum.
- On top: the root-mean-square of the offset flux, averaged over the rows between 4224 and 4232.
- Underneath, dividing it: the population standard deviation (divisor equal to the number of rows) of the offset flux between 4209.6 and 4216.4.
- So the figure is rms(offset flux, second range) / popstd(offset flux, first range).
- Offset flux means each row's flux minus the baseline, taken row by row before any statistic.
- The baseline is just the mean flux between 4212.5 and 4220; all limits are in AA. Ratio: 2.8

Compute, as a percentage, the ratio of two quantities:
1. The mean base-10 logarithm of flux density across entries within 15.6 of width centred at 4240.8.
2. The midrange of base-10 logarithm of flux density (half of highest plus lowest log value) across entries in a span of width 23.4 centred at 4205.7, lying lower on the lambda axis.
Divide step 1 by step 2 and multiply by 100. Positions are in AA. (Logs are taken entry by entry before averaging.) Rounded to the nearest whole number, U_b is 100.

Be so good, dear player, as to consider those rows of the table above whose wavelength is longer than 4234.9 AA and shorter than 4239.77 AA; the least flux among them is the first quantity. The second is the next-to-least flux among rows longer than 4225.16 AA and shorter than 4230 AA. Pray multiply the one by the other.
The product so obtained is 345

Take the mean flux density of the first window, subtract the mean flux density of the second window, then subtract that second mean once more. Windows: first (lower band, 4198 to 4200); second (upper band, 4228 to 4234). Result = -20.3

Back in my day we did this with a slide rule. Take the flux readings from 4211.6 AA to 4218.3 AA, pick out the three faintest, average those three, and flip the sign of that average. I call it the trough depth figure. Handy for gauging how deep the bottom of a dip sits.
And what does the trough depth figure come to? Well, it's -19.4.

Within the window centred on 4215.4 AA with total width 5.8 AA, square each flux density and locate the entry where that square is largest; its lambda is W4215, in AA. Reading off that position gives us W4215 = 4213.01 AA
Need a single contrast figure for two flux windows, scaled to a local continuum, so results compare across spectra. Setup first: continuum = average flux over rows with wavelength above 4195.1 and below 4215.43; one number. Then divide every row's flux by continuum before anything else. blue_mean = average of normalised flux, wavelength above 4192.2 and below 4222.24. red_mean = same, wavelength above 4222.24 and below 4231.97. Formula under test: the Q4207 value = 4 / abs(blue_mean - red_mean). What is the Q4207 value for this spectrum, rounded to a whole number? 80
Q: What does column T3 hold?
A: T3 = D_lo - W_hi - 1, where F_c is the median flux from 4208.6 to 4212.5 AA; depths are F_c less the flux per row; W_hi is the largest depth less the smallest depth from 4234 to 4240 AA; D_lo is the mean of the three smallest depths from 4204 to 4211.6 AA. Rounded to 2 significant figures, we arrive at -1.5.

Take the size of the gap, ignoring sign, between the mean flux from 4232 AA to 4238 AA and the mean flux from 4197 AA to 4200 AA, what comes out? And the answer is 0.30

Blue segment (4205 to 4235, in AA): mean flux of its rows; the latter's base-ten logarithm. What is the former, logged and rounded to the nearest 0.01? 1.29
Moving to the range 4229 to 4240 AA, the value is 1.30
